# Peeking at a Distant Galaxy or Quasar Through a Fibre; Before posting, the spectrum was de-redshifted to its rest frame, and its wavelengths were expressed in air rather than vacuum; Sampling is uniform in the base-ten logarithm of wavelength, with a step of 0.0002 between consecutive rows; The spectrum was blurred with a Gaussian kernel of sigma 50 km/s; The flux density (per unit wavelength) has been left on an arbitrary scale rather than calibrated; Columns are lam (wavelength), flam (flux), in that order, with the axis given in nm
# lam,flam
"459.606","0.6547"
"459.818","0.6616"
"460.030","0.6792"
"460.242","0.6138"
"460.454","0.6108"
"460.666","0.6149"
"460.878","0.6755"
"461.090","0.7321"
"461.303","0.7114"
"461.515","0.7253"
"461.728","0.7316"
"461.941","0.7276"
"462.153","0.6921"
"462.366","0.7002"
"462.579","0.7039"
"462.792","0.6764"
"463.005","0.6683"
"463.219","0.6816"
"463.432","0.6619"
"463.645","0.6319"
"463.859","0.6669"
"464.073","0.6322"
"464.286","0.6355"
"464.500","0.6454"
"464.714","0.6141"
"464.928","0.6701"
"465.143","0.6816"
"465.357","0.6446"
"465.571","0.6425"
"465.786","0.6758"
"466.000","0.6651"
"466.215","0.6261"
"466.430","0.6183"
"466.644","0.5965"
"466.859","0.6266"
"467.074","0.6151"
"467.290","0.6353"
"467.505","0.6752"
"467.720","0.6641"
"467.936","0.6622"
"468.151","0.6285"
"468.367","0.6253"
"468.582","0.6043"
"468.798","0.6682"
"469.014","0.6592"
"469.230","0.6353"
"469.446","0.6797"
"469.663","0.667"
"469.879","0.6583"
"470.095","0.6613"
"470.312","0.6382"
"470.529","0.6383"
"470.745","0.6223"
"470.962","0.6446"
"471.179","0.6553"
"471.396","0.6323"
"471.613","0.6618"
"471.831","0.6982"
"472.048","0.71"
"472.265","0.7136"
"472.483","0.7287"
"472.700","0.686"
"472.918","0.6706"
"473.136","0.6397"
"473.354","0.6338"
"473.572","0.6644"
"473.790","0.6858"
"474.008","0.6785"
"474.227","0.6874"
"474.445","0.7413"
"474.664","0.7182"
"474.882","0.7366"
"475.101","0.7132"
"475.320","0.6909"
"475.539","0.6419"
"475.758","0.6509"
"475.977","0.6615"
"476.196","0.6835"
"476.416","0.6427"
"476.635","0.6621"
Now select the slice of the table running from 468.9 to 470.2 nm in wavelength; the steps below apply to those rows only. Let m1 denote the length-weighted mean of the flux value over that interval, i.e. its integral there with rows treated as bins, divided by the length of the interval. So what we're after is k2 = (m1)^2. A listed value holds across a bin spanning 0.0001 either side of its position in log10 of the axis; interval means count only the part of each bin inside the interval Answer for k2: 0.44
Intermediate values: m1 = 0.660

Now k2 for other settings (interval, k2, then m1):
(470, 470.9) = 0.41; 0.640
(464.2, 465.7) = 0.42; 0.648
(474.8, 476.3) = 0.46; 0.682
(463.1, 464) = 0.43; 0.659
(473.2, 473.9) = 0.44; 0.660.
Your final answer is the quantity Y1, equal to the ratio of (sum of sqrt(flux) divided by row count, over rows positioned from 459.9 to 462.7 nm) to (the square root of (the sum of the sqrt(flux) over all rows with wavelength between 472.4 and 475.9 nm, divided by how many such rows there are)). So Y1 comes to 0.910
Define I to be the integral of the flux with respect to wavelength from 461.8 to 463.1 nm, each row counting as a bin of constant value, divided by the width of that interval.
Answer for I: 0.696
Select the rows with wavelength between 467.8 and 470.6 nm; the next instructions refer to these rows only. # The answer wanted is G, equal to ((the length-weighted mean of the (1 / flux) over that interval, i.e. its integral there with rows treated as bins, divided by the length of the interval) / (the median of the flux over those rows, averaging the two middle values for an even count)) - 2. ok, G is 0.34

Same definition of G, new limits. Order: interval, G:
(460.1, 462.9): 0.09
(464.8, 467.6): 0.42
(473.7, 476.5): 0.13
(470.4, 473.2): 0.26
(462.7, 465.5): 0.31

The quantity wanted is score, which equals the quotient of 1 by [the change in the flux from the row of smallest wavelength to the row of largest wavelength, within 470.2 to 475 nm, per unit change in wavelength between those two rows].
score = 46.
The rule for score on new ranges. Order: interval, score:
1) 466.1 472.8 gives 108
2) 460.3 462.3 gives 21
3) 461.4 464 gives -40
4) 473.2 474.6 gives 10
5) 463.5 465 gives 34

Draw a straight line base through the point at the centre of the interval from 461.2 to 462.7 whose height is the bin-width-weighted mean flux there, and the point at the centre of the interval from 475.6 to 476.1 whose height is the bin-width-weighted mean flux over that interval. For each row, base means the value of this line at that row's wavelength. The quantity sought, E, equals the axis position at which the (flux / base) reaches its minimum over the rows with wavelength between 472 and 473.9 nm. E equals 473.354 nm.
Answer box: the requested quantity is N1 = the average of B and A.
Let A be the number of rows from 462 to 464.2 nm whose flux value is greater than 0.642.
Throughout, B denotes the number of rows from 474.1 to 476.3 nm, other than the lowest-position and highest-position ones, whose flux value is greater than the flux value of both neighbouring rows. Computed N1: 5.0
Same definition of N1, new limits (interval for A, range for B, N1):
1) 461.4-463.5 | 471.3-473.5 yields 5.5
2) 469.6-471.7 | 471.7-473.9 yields 3.5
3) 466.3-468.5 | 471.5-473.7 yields 2.0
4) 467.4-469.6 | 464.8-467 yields 4.0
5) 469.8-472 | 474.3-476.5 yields 4.0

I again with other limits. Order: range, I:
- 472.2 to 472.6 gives 0.722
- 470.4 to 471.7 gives 0.642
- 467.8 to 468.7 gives 0.632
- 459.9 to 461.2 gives 0.655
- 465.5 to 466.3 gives 0.653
